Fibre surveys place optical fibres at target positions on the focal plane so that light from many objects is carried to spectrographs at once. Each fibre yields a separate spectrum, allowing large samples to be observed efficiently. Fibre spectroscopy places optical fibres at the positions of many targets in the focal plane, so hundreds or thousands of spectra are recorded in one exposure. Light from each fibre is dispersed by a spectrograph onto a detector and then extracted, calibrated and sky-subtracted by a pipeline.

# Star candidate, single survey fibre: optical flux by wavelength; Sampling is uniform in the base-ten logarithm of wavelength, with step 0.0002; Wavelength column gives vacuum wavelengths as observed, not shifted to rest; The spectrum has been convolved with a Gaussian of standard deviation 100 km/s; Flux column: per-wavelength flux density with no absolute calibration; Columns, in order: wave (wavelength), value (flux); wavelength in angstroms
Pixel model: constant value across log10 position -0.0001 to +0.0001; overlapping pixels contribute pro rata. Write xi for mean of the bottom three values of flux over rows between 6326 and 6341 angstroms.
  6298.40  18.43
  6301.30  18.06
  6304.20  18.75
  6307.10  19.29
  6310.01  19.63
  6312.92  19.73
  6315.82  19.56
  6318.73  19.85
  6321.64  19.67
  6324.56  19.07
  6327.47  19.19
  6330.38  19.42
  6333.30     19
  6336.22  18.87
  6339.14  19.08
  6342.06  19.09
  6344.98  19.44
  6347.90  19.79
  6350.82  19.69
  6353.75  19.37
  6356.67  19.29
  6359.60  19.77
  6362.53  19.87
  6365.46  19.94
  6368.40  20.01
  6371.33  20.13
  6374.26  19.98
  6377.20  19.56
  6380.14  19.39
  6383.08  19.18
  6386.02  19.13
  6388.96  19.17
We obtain 19.0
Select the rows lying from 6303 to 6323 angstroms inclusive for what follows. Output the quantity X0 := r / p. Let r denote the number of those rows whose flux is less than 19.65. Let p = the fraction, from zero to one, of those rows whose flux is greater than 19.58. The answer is 7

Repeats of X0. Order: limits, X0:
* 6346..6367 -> 3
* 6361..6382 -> 3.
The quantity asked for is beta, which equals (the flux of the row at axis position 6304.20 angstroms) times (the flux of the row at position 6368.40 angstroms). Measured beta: 375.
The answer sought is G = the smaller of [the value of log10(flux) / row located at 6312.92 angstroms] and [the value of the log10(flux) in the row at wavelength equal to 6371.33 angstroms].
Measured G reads 1.30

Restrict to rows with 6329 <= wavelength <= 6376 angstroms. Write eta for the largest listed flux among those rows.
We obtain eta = 20.13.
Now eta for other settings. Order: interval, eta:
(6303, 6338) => 19.85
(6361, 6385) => 20.13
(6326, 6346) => 19.44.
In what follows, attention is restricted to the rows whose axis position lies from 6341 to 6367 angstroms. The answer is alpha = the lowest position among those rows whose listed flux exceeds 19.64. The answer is 6347.90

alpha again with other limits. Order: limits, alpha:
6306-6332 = 6312.92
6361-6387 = 6362.53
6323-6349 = 6347.90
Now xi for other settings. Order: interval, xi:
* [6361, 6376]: 19.9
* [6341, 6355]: 19.3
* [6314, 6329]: 19.3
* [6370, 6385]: 19.4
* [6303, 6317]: 19.2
